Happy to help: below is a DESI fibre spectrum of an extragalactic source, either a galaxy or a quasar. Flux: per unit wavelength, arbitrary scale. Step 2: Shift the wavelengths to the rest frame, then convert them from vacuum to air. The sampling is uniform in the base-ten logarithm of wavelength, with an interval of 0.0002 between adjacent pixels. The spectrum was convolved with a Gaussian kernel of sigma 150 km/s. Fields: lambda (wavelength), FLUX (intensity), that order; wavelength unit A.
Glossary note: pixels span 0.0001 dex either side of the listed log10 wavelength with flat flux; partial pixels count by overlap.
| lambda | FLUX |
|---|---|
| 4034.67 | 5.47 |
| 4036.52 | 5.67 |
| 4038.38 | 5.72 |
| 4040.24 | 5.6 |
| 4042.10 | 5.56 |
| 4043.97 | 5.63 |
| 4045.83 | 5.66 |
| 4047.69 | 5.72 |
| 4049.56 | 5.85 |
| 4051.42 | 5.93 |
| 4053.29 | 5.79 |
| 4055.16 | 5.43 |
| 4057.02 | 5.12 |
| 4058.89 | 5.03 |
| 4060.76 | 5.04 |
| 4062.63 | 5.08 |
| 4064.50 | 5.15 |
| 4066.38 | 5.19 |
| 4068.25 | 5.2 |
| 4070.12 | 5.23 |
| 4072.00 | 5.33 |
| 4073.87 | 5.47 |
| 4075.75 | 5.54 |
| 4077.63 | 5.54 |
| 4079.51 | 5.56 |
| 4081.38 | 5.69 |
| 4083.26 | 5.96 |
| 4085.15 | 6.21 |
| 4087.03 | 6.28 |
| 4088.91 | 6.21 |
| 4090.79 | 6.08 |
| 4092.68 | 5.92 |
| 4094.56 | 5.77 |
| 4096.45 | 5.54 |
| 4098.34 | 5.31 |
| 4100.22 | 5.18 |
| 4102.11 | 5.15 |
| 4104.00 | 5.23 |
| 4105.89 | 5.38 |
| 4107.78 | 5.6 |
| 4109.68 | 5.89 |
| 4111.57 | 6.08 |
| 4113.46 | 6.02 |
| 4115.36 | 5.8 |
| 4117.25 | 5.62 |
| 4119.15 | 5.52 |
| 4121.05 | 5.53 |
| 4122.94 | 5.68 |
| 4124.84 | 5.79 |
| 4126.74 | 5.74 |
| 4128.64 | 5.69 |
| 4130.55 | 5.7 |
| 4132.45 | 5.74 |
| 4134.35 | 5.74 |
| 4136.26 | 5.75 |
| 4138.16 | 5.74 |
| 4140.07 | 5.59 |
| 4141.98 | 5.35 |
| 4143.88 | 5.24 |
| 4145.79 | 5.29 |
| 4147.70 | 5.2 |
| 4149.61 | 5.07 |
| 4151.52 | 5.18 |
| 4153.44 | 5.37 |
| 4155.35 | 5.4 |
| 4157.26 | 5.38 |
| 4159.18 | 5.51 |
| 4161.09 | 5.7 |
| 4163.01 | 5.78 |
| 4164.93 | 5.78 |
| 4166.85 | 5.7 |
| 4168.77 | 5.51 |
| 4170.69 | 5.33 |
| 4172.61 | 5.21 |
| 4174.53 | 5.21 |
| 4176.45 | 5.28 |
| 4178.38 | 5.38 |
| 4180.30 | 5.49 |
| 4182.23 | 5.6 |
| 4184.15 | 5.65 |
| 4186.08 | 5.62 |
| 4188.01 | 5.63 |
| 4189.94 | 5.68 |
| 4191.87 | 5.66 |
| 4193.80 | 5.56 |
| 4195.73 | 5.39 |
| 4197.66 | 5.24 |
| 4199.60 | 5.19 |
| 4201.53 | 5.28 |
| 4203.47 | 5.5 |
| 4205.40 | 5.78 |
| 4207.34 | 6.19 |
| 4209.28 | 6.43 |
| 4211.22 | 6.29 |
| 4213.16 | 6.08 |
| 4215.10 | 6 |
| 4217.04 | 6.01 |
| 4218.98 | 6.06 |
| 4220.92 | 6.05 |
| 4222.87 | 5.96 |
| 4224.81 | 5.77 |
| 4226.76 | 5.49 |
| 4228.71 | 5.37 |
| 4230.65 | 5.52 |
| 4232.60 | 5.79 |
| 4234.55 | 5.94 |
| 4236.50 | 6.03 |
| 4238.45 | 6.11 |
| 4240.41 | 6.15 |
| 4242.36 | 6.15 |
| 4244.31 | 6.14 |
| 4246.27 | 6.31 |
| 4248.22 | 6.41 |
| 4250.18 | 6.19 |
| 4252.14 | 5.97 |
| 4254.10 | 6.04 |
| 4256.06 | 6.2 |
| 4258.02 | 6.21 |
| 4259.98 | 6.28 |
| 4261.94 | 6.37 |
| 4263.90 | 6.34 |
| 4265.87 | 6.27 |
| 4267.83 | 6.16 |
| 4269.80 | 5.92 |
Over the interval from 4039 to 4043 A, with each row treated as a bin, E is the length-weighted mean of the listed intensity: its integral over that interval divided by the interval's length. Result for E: 5.59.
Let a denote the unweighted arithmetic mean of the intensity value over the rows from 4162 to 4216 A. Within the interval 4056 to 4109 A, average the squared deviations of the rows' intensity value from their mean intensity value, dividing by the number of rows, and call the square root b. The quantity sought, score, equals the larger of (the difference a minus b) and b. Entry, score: 5.25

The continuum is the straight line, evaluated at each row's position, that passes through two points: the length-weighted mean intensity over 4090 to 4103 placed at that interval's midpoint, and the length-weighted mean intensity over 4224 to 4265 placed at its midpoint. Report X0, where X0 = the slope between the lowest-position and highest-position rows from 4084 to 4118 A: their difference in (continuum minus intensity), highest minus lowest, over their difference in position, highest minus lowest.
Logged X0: 0.022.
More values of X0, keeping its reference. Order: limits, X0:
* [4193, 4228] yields 0.005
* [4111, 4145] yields 0.029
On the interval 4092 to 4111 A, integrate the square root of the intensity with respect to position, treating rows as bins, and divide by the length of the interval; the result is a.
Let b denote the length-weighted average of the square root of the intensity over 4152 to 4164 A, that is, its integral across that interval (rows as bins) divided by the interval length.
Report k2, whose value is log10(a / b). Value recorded 0.000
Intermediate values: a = 2.35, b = 2.346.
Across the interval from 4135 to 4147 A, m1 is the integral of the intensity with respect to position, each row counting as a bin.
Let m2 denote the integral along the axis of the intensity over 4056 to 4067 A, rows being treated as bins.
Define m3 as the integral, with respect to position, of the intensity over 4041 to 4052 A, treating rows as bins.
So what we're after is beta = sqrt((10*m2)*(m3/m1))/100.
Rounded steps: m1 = 66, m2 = 56.1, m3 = 62.9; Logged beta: 0.231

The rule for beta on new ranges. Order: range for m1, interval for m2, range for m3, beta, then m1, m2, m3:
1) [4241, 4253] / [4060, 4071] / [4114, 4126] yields 0.228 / 74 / 56.7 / 68.1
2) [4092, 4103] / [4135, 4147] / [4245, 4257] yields 0.285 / 60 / 65.9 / 74.2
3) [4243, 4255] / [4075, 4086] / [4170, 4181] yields 0.223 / 74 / 63.2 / 58.5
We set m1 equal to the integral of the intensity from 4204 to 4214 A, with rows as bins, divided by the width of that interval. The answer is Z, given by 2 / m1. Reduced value 0.33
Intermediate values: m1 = 6.1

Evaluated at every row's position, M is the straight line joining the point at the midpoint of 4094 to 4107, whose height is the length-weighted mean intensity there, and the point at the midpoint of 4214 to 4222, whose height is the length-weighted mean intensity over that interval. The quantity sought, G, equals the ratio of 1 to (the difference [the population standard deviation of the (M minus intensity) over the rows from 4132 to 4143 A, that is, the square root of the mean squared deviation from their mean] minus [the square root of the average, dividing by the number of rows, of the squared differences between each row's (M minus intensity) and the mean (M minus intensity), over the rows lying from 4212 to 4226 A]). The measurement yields 21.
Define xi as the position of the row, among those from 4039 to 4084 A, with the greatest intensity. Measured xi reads 4083.26 A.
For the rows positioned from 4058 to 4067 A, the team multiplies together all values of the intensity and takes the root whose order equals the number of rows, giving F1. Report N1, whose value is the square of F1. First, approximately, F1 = 5.1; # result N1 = 26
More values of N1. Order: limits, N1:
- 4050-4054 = 34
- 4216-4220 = 36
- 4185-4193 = 32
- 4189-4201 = 30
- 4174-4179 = 28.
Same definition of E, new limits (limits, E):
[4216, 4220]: 6.05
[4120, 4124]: 5.61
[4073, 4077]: 5.50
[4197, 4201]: 5.22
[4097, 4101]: 5.28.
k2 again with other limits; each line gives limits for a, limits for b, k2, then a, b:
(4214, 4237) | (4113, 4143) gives 0.006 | 2.41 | 2.383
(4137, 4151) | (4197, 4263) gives -0.023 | 2.31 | 2.441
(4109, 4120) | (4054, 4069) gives 0.026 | 2.41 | 2.272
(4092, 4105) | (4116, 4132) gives -0.009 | 2.33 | 2.380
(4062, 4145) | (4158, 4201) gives 0.004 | 2.37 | 2.345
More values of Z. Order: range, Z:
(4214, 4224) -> 0.33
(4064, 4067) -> 0.39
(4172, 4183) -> 0.37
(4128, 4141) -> 0.35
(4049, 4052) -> 0.34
